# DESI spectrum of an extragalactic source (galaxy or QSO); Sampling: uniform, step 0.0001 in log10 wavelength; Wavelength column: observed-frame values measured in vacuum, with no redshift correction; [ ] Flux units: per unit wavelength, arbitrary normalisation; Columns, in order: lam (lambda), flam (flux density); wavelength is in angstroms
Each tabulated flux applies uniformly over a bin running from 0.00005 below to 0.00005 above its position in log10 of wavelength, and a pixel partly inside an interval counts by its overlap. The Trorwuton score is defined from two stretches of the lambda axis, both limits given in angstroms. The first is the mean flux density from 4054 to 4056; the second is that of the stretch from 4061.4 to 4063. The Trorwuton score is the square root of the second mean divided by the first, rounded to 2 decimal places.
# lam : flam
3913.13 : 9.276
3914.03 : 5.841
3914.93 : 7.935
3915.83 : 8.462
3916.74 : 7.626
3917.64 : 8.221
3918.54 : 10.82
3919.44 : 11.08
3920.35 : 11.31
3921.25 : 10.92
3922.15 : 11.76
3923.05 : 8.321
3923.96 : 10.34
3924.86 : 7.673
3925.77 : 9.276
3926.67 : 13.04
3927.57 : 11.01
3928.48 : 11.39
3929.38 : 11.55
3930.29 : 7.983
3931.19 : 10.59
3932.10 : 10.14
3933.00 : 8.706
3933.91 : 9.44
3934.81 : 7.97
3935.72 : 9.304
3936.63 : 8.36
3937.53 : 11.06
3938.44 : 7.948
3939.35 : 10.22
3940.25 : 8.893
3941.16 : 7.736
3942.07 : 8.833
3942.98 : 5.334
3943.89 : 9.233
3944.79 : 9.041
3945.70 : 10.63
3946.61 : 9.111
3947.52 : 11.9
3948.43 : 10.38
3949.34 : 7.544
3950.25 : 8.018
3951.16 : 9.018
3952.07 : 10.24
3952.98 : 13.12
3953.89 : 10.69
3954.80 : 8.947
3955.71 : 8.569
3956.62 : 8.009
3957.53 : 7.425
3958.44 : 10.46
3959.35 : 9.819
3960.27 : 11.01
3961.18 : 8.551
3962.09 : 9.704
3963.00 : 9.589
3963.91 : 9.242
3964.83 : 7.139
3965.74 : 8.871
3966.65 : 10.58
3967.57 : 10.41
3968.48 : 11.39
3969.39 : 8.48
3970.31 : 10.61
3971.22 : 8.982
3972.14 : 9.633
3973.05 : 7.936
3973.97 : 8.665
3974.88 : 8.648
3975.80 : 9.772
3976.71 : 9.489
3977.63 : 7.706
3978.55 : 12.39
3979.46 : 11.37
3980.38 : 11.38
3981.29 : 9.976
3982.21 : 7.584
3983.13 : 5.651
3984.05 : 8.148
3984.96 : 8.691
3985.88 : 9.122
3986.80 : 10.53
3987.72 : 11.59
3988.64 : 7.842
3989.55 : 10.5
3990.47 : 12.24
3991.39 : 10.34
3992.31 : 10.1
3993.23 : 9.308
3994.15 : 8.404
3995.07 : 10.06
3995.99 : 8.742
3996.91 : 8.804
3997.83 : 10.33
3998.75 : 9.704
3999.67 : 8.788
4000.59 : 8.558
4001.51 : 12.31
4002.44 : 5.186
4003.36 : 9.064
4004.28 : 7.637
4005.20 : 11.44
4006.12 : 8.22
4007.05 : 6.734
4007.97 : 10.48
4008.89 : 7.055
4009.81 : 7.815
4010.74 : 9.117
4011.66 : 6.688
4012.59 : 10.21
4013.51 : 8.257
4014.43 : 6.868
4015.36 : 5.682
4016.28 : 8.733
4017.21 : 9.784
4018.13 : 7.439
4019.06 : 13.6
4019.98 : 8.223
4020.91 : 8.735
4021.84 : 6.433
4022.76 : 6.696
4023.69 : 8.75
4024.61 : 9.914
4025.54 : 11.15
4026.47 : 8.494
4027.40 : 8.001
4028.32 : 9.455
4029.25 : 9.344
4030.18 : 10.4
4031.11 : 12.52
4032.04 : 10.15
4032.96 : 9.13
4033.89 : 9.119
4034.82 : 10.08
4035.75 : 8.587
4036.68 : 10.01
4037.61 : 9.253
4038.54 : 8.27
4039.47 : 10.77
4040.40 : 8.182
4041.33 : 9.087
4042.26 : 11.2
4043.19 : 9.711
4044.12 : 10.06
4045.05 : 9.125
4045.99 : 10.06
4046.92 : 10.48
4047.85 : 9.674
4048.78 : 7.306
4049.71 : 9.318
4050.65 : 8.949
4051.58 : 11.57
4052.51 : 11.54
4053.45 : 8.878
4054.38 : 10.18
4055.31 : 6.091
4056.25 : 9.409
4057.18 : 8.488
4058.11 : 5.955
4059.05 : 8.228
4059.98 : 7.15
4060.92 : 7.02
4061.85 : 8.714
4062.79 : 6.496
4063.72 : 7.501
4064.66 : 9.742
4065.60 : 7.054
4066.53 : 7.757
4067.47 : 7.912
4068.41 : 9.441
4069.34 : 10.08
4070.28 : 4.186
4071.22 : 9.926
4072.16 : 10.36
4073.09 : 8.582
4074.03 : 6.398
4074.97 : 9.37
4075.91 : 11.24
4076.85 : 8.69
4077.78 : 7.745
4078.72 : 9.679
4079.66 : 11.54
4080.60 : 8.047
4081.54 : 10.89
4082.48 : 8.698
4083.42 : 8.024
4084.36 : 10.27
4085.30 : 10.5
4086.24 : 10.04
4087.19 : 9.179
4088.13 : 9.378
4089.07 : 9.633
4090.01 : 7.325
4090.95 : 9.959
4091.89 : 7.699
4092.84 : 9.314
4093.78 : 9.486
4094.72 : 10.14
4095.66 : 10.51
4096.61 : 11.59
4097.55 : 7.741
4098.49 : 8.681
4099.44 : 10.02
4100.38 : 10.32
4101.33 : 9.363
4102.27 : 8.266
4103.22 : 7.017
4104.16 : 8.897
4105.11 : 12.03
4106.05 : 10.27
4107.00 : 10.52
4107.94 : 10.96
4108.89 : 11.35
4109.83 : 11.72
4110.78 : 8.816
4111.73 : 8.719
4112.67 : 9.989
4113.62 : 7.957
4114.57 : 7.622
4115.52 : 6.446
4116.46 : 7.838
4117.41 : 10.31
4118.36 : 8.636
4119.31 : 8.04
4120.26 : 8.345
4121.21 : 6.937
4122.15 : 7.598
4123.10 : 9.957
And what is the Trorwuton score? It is 0.97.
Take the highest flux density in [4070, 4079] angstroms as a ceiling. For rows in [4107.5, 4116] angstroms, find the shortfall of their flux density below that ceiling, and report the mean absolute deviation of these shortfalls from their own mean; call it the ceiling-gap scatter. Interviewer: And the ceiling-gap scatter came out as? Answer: 1.53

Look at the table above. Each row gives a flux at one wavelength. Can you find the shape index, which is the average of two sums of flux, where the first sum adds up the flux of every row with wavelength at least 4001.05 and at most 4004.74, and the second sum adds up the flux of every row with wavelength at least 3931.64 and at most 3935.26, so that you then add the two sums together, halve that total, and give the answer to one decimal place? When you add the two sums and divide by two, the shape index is 35.2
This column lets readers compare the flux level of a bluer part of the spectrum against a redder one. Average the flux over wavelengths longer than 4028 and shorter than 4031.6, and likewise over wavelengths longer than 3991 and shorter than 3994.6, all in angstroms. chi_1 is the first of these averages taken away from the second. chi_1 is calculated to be -0.9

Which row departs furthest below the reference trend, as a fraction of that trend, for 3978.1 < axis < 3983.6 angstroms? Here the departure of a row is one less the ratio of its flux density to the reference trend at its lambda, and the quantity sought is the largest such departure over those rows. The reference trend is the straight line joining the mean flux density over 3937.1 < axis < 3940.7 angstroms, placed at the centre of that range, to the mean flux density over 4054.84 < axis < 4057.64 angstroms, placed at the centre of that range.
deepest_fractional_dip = 0.37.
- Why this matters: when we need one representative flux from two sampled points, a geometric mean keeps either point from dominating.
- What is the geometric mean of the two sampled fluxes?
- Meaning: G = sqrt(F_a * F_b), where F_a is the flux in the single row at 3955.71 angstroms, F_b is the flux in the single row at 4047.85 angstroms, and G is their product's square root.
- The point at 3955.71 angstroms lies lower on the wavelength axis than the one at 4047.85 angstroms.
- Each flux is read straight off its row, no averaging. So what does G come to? 9.10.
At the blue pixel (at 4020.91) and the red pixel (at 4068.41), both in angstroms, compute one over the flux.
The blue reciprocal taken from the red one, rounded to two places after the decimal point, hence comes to -0.01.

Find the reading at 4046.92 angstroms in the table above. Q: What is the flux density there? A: 10.48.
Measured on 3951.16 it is 9.018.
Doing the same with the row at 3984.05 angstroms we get 8.148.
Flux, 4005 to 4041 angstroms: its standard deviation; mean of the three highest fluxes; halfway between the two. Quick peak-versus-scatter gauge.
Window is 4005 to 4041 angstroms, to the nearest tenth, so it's 7.1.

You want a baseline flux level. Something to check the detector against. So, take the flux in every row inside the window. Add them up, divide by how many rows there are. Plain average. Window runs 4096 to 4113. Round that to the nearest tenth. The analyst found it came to 9.8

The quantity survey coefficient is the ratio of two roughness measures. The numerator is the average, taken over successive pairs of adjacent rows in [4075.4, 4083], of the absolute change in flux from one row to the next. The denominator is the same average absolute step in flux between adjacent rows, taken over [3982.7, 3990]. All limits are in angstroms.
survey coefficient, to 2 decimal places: 1.28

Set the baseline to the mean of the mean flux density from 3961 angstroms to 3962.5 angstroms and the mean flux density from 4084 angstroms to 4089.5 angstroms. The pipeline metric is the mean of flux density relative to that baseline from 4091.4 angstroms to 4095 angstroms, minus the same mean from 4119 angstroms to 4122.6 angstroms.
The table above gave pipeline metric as 1.4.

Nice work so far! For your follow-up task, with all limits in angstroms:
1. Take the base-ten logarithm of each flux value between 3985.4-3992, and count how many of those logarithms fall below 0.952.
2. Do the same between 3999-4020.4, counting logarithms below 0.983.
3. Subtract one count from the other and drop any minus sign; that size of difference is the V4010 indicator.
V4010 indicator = 16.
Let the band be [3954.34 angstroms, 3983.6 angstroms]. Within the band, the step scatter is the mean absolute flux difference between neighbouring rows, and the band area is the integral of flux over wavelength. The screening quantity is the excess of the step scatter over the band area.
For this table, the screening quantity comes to -271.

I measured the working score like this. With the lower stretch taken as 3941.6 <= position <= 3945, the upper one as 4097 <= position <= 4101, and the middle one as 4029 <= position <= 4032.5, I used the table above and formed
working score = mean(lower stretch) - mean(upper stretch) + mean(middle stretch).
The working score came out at 9.5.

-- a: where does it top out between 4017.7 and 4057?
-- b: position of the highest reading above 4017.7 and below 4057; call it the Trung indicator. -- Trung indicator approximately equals 4019.06 angstroms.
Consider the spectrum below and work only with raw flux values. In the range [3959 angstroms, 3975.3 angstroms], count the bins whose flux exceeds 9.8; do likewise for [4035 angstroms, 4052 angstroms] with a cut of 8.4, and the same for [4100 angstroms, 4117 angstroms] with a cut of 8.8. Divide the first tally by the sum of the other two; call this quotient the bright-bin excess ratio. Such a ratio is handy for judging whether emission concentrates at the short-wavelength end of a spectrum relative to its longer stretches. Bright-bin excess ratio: 0.23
